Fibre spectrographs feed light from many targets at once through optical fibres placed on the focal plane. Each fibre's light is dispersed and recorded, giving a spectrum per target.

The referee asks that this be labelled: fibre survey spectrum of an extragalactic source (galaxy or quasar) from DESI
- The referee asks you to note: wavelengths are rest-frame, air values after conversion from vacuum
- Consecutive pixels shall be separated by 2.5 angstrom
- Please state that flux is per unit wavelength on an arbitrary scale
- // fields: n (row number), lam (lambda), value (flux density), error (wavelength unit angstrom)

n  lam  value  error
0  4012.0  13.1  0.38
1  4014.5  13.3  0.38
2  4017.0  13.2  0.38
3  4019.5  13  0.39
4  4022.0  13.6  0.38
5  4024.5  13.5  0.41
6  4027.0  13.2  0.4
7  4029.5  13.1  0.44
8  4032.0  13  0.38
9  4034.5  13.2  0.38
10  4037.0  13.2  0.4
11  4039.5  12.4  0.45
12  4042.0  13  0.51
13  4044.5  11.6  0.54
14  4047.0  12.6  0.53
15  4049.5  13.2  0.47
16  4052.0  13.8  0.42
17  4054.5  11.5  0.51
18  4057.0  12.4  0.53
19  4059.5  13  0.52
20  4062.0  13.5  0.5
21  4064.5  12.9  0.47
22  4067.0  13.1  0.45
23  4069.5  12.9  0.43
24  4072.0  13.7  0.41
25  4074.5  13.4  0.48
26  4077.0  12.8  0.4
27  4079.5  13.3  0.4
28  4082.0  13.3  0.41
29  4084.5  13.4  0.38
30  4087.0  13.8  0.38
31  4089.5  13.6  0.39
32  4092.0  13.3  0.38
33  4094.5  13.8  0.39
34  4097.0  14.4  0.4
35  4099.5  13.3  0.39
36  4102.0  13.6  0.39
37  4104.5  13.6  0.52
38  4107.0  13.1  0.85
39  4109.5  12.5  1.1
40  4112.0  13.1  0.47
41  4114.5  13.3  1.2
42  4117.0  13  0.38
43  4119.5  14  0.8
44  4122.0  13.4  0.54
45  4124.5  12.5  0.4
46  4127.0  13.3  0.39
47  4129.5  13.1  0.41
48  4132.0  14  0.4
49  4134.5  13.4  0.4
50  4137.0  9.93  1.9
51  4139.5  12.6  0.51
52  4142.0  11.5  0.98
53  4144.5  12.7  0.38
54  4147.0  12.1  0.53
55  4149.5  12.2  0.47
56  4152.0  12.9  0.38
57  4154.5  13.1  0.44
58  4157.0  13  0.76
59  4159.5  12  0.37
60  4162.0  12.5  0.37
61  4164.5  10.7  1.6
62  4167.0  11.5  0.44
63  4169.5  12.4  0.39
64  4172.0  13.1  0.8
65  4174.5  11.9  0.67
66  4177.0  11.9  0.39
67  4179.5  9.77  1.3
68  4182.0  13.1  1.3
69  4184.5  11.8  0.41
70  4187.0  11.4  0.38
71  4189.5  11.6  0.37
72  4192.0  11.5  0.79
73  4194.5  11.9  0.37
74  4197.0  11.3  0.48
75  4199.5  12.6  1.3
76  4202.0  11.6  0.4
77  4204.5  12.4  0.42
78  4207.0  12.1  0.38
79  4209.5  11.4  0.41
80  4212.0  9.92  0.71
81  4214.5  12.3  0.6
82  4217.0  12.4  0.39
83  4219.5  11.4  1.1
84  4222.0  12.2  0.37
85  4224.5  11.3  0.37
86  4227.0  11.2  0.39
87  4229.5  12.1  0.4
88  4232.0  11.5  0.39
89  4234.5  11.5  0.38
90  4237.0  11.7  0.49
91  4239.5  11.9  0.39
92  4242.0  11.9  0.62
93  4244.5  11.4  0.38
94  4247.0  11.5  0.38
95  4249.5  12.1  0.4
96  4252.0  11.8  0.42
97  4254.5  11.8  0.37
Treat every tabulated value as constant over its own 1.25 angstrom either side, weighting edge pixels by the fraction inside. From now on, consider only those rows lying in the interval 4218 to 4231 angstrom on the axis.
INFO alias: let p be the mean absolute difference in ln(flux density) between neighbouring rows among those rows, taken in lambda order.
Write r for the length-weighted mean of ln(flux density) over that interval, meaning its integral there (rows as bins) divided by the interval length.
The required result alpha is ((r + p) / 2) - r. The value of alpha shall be -1.20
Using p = 0.058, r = 2.45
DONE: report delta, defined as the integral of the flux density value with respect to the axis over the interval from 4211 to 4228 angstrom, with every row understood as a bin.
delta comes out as 197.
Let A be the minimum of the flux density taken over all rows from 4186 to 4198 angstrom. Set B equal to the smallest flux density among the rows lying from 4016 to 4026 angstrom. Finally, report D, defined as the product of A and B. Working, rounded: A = 11.3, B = 13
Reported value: 147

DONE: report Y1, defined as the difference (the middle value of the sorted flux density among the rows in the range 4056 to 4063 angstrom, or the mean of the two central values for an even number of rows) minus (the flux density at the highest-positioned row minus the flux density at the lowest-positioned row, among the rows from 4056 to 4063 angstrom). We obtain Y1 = 11.9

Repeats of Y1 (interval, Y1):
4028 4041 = 13.8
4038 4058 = 12.5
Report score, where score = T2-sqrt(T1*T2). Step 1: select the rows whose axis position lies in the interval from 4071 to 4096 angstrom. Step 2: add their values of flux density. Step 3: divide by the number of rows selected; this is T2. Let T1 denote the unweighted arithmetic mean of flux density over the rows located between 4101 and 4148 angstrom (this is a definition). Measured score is 0.28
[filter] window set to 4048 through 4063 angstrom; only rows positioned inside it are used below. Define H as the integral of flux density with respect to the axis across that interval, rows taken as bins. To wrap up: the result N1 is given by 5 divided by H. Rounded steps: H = 193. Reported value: 0.03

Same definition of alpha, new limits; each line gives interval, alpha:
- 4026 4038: -1.28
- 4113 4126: -1.26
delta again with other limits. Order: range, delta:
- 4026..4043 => 221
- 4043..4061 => 227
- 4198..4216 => 212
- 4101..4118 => 224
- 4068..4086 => 239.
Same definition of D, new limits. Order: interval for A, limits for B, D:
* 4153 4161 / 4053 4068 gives 138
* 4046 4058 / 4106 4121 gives 144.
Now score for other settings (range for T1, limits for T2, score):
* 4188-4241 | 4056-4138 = 0.77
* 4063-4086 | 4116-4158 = -0.22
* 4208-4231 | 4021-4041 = 0.81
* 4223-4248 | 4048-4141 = 0.80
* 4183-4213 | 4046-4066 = 0.63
